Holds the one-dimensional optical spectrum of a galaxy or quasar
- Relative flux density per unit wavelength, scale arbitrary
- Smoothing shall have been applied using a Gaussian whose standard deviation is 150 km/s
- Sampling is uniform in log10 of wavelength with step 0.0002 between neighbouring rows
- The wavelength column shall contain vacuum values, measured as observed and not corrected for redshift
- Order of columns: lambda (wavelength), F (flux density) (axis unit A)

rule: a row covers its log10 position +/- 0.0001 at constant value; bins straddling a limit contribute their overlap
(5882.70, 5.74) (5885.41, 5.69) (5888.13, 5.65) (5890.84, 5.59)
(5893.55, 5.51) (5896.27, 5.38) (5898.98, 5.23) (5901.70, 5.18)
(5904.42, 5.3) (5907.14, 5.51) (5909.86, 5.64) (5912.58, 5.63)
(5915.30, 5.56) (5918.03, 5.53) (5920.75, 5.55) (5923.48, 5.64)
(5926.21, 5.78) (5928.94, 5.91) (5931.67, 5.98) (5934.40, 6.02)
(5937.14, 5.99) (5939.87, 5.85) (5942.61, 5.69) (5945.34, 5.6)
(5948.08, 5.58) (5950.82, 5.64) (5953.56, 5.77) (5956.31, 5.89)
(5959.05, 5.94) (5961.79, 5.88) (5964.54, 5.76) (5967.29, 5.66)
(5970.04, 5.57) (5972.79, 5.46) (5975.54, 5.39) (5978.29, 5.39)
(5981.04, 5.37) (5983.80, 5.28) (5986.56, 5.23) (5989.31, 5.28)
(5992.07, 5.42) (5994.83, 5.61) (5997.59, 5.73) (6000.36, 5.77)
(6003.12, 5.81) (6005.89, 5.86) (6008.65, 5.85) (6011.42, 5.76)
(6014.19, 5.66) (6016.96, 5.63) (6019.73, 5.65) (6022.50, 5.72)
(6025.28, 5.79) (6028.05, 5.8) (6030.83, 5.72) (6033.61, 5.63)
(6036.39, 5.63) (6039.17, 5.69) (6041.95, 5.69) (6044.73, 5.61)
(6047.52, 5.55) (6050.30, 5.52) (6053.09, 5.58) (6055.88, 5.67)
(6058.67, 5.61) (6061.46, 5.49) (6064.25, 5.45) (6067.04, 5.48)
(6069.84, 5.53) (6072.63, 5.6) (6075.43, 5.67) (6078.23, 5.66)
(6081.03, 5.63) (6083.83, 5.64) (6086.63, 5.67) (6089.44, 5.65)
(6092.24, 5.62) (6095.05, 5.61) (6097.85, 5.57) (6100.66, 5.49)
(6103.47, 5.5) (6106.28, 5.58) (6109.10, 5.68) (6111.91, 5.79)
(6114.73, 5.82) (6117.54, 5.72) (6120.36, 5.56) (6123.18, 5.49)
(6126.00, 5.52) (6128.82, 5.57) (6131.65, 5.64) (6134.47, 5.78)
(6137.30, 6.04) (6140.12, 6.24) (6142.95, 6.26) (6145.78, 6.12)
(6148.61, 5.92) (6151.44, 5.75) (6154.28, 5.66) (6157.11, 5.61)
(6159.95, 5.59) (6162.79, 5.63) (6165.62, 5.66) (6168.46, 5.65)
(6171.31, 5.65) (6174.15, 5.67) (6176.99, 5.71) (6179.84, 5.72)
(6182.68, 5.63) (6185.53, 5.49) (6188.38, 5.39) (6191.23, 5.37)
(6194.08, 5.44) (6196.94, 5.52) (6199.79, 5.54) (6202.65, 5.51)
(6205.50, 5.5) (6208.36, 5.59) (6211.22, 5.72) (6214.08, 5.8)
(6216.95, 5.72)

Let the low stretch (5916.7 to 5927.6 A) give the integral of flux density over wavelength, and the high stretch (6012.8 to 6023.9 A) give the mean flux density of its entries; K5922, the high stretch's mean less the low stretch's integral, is -55.7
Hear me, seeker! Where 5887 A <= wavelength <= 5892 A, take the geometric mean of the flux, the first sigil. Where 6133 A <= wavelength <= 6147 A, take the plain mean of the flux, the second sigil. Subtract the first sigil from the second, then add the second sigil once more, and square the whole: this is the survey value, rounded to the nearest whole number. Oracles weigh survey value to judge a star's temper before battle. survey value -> 43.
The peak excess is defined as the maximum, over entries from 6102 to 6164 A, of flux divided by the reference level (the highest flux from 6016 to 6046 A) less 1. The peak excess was 0.079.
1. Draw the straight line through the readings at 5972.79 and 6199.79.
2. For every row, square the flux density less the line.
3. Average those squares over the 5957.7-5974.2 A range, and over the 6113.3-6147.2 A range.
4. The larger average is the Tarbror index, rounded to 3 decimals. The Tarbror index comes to 0.161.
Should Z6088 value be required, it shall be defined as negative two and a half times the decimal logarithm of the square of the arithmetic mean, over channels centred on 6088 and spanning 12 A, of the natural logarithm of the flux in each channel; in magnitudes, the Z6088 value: -1.19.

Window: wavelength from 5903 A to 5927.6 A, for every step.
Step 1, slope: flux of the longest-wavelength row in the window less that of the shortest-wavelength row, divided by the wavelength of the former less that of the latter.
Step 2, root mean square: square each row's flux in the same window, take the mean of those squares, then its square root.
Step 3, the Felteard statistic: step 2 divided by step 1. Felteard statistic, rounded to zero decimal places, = 253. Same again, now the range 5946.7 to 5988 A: -615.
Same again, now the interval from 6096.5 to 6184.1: 8088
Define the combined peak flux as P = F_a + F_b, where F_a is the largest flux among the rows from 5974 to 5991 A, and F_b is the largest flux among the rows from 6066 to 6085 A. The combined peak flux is 11.1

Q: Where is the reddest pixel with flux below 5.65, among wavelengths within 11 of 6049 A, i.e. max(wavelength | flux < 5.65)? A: 6058.67 A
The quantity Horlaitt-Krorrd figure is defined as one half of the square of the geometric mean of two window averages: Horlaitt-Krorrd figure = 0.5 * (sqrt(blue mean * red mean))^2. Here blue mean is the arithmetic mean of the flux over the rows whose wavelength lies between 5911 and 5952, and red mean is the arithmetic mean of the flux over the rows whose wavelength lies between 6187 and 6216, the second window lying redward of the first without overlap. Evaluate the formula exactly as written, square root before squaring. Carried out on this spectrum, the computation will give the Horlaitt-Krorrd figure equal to 15.9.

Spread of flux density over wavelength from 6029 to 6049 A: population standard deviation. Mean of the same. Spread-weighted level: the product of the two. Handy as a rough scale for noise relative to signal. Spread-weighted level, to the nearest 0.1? 0.3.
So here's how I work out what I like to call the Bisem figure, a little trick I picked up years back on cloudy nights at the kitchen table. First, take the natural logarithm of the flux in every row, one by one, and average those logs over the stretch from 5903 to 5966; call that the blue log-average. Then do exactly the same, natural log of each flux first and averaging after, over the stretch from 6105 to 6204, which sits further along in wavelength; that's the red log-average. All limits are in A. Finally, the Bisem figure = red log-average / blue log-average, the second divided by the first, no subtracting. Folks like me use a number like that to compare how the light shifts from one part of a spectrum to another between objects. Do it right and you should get 0.996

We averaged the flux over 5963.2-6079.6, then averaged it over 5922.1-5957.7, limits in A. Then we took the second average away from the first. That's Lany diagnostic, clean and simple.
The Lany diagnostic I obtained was -0.19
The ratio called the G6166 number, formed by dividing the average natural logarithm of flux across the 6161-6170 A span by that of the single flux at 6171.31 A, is 1.00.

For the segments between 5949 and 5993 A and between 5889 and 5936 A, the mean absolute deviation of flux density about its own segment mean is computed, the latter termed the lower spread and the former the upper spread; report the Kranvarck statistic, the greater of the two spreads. 0.206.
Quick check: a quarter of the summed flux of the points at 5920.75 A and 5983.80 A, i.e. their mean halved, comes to 2.71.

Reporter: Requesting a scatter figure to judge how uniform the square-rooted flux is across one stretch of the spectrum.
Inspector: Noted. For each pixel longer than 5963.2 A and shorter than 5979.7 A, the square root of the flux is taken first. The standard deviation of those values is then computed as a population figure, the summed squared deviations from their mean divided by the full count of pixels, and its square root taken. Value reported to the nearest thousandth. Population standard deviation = 0.029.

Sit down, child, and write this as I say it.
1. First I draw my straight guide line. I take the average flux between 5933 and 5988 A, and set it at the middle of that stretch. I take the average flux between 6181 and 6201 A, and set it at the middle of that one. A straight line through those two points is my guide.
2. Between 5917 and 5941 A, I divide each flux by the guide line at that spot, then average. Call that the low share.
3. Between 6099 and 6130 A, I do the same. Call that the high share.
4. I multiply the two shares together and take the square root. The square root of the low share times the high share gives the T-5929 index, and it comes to 1.02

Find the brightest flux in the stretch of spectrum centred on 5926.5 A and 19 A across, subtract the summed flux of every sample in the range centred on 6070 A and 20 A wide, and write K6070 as -32.9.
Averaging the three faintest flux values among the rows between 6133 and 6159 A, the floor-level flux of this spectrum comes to 5.67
